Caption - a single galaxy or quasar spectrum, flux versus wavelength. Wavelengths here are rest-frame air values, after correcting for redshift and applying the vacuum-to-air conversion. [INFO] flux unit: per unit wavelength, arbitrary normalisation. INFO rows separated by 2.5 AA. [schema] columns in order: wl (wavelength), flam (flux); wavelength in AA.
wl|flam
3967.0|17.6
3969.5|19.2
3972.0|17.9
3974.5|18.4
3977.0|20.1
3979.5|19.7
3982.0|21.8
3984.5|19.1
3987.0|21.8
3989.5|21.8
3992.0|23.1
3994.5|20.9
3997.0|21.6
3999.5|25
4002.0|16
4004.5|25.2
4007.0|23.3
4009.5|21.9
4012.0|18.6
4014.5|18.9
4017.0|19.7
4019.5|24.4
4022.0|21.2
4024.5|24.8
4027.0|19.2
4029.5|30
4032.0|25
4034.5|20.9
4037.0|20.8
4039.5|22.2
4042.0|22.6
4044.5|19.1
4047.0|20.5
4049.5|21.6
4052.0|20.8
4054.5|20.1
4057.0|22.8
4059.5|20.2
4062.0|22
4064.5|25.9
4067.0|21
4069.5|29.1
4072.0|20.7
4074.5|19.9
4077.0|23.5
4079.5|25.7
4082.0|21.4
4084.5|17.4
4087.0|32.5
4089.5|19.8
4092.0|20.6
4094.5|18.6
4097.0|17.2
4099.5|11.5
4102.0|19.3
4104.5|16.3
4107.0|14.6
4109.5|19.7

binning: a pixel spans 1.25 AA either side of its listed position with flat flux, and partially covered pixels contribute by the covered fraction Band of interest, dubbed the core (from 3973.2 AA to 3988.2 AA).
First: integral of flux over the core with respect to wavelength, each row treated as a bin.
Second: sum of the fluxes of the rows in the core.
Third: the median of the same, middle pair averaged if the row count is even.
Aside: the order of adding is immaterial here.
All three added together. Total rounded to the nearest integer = 443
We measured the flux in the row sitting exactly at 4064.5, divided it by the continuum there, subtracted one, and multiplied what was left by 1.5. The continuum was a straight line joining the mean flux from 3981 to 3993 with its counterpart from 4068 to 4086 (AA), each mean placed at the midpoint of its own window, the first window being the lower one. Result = 0.2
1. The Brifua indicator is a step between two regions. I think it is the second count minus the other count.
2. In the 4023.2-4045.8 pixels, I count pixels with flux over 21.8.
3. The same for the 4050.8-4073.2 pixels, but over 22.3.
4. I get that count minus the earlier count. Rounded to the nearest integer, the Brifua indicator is -2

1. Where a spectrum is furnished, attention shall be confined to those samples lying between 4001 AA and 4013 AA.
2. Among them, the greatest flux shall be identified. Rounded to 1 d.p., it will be 25.2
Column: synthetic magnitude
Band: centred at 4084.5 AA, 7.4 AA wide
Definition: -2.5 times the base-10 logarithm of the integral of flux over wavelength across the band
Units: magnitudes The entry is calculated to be -5.6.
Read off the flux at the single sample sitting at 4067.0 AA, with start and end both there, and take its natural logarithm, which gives 3.04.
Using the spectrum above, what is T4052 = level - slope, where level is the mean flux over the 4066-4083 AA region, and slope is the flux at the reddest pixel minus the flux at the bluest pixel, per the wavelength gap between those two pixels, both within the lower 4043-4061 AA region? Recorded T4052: 23.0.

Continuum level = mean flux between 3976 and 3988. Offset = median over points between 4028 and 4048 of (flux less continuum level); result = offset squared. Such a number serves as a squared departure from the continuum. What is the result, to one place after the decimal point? 1.1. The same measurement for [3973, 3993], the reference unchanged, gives 0.2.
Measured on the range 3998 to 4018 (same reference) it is 0.1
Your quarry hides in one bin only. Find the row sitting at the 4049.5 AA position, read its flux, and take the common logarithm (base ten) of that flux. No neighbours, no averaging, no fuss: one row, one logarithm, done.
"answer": 1.33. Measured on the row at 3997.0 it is 1.33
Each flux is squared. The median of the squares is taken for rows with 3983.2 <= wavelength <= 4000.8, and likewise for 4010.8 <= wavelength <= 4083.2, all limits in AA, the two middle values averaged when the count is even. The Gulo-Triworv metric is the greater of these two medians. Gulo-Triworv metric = 475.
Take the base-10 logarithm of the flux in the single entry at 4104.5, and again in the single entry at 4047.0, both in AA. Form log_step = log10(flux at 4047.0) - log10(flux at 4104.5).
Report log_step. 0.100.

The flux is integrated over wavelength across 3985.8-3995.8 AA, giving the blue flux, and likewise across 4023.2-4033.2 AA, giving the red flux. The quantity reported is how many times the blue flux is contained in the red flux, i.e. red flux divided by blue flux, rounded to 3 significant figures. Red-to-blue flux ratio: 1.13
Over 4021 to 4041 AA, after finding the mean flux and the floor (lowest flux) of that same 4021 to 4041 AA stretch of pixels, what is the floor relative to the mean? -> 0.83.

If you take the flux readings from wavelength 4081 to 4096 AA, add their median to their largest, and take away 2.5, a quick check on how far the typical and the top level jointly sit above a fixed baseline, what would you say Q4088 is 50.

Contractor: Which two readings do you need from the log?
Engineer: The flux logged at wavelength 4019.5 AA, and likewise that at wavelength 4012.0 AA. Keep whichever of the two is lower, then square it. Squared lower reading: 346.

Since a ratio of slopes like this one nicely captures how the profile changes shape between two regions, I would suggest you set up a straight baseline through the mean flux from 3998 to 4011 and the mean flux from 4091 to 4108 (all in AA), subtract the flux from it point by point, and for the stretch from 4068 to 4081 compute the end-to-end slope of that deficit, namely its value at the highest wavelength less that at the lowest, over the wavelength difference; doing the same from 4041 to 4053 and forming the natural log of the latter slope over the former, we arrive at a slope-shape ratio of -0.8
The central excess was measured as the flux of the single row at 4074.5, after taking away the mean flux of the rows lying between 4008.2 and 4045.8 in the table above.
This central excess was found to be -2.1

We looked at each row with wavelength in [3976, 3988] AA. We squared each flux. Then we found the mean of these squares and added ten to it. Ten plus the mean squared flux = 431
